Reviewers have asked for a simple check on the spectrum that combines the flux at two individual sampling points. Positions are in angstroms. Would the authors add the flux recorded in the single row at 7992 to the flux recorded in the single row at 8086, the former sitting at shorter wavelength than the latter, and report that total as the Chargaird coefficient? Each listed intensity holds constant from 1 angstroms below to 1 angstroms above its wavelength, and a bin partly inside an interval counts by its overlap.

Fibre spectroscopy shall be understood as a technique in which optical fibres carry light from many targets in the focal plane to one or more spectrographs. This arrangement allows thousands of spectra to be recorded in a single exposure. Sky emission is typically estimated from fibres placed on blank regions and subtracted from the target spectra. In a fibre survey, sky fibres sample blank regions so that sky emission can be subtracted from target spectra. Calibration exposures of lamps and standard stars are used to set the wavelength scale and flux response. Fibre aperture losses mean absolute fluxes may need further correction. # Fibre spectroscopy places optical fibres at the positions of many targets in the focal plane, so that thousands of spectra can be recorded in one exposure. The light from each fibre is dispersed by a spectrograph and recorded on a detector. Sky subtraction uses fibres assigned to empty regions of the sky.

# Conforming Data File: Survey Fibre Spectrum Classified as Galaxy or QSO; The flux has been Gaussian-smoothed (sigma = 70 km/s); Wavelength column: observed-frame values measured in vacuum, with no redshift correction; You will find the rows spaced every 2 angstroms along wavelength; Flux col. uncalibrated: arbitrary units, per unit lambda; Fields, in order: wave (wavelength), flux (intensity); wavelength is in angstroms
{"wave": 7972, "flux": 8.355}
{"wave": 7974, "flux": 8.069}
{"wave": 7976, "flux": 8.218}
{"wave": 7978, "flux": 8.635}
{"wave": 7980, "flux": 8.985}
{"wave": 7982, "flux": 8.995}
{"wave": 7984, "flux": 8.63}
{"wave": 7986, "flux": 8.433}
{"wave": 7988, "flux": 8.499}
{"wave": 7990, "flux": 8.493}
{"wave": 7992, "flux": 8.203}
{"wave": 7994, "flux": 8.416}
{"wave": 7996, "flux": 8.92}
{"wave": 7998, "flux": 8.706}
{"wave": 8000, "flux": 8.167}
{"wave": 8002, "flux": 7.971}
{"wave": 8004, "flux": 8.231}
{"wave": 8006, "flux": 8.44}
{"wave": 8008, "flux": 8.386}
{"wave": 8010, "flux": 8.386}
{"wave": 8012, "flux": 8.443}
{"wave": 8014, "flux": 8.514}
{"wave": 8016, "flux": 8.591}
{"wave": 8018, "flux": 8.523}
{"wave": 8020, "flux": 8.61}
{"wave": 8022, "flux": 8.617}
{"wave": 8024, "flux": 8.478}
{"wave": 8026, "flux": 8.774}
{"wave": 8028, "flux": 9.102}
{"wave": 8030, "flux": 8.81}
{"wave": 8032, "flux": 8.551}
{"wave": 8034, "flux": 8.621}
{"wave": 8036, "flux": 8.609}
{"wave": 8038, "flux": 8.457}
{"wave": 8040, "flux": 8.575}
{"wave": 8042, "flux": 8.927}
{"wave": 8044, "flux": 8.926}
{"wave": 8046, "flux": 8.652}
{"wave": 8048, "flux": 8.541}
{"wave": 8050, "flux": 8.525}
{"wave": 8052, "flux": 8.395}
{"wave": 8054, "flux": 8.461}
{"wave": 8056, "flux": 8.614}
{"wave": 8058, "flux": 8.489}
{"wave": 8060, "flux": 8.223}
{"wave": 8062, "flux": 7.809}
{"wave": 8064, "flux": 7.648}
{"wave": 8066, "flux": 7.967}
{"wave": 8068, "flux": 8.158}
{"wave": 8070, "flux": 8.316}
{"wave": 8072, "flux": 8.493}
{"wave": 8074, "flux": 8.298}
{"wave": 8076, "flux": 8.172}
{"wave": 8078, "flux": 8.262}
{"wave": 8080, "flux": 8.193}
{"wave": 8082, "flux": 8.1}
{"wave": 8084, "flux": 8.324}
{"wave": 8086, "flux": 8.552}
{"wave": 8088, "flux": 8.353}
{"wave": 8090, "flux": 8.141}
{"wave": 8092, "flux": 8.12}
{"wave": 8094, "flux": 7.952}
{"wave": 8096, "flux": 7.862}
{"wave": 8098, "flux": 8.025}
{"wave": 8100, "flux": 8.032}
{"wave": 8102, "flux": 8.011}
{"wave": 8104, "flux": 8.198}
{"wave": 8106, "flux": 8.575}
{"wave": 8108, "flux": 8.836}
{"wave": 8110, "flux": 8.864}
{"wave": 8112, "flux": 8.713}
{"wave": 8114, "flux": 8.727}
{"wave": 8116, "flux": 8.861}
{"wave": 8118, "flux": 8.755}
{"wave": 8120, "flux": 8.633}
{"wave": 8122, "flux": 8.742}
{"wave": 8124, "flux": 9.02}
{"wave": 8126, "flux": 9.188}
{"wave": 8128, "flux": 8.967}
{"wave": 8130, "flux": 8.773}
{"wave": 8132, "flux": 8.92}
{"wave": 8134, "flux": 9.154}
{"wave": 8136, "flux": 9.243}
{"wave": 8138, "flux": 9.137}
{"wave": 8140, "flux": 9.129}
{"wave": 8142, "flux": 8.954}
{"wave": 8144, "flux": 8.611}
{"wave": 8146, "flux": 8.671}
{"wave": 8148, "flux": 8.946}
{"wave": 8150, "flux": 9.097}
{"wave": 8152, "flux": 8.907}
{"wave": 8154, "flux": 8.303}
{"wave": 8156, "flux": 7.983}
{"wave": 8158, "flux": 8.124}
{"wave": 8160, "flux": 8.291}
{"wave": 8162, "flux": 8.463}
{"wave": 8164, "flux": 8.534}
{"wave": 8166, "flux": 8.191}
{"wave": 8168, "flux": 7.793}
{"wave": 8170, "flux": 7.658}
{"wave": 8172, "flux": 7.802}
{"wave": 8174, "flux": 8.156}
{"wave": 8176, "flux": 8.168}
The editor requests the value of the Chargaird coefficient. 16.8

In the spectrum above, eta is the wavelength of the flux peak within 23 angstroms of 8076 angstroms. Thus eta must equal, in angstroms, 8056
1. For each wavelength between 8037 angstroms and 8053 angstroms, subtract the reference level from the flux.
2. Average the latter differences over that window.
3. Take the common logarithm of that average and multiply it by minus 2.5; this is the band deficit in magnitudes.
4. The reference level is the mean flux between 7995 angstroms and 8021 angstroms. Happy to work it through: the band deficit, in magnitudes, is 1.9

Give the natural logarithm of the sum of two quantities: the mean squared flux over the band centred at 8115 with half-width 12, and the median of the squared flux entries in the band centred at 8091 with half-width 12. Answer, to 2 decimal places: 4.96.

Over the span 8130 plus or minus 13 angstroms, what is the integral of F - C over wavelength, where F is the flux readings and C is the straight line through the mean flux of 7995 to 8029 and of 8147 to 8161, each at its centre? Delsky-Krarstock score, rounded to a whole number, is 12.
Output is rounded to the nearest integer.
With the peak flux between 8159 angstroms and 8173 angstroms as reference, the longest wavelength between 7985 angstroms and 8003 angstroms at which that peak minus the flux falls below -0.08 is 7998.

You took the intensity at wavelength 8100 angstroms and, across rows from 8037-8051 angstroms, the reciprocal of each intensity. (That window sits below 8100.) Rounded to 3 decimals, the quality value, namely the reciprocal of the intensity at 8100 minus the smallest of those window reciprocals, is 0.012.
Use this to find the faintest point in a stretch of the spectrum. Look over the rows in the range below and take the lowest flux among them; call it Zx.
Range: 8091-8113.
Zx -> 7.862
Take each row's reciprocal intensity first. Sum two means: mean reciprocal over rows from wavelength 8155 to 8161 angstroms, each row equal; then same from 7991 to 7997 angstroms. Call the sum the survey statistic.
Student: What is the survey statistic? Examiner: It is 0.241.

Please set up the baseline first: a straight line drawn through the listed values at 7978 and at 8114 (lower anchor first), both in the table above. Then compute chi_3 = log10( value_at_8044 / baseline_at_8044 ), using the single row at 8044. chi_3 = 0.012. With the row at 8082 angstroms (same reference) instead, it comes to -0.031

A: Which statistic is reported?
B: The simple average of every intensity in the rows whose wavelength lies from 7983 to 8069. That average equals 8.5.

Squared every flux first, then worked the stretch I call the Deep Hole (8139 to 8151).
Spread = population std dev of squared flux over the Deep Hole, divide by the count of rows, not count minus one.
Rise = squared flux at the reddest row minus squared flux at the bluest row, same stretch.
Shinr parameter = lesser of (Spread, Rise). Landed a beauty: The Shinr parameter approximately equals -1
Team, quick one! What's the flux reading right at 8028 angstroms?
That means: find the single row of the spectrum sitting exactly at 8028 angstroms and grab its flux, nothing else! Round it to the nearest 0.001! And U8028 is 9.102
